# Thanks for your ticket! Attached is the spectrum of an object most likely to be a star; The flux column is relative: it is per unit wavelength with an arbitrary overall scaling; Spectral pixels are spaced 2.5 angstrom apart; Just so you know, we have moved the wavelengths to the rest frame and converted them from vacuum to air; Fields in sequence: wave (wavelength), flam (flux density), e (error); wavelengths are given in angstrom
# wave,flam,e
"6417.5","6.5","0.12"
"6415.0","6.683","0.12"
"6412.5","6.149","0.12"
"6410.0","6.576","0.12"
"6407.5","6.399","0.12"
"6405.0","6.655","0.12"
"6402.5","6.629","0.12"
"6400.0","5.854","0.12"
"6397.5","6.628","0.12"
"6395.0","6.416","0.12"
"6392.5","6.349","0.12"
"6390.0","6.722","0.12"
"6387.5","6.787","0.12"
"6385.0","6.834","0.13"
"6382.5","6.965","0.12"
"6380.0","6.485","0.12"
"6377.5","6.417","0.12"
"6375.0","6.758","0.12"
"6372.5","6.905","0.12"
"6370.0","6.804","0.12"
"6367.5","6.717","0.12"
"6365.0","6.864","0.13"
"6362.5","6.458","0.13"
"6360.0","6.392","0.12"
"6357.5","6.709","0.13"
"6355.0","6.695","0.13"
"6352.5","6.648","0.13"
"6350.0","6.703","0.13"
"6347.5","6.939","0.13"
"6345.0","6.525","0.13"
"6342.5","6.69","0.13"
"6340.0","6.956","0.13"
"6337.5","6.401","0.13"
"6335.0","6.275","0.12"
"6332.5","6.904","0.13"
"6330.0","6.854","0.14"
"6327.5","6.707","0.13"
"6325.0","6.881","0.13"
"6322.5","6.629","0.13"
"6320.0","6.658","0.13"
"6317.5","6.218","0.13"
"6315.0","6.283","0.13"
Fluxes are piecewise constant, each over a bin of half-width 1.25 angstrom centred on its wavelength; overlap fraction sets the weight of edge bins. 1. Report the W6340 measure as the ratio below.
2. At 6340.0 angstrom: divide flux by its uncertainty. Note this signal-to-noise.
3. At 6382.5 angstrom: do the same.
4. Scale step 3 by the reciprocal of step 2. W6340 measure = 1.08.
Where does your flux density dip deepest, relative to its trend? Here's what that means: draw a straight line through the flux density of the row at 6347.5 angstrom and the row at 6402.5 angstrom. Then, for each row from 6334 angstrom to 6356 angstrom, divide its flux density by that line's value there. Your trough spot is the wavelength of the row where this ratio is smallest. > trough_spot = 6335.0 angstrom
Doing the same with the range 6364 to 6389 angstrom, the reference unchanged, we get 6377.5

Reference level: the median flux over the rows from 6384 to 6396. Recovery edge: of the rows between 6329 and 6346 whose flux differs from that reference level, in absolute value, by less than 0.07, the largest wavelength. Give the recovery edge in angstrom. 6342.5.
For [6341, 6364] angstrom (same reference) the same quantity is 6357.5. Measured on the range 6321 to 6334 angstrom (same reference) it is 6327.5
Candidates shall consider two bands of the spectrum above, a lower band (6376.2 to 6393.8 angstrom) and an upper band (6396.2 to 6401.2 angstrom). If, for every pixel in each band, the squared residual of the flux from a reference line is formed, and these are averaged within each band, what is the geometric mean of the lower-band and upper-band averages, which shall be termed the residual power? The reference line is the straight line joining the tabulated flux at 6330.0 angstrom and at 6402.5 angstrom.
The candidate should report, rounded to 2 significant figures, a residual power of 0.12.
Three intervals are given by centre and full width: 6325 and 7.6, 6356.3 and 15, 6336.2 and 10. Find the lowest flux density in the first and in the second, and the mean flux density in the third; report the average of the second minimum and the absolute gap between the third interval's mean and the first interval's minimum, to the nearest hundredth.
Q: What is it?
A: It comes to 3.20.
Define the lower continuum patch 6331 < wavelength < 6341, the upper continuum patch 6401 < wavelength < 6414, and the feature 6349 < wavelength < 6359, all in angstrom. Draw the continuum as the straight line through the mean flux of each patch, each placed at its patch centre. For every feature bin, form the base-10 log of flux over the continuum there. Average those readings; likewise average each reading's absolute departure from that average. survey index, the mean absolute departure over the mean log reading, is 0.2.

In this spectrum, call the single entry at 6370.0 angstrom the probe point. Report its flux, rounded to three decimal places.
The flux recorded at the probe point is 6.804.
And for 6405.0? 6.655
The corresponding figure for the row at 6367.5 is 6.717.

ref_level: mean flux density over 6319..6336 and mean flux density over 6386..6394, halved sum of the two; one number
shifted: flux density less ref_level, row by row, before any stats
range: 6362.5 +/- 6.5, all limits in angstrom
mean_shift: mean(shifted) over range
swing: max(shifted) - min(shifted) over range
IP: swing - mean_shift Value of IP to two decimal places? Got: 0.50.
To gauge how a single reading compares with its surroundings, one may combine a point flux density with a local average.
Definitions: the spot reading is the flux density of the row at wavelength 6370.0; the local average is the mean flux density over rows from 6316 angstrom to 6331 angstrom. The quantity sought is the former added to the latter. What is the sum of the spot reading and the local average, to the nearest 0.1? 13.5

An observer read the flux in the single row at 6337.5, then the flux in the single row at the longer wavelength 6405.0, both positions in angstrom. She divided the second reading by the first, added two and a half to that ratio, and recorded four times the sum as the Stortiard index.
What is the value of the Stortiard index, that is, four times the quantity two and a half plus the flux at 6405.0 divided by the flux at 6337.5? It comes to 14.2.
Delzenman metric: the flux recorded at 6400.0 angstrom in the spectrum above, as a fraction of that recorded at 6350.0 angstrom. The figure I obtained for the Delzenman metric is 0.87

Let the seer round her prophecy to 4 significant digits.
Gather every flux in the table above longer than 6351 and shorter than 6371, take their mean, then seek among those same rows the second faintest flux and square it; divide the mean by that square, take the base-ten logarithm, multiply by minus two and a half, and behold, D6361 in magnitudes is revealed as 1.992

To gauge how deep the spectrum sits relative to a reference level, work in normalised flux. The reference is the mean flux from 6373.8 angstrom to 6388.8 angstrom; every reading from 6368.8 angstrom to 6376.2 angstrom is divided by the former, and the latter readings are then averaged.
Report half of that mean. 0.509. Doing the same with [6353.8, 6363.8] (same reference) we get 0.489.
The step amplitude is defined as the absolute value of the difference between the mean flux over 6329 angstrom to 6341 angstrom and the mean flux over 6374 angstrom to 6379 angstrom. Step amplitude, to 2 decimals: 0.09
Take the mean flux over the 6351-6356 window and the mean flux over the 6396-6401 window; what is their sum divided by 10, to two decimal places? 1.29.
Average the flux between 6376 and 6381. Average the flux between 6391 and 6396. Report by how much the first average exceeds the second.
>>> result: 0.07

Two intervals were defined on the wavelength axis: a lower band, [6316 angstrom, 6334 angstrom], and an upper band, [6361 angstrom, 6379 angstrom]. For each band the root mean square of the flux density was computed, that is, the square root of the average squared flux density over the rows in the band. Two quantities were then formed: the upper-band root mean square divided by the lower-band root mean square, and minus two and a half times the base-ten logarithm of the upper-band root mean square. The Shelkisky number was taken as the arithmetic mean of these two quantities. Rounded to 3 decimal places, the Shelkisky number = -0.532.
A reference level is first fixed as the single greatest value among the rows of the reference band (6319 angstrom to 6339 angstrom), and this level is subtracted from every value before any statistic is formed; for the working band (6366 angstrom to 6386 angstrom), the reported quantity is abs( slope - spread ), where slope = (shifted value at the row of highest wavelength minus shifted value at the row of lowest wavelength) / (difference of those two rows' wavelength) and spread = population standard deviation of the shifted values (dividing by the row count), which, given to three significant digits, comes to 0.174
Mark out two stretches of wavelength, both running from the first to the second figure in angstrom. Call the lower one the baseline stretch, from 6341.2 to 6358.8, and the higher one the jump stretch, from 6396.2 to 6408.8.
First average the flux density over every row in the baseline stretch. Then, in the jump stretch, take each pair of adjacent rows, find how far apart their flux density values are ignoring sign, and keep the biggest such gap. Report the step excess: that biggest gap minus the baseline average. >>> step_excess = -5.93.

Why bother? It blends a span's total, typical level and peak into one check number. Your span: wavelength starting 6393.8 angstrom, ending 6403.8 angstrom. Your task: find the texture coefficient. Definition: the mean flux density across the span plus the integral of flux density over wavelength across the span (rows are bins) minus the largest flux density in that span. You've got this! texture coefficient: 63.6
